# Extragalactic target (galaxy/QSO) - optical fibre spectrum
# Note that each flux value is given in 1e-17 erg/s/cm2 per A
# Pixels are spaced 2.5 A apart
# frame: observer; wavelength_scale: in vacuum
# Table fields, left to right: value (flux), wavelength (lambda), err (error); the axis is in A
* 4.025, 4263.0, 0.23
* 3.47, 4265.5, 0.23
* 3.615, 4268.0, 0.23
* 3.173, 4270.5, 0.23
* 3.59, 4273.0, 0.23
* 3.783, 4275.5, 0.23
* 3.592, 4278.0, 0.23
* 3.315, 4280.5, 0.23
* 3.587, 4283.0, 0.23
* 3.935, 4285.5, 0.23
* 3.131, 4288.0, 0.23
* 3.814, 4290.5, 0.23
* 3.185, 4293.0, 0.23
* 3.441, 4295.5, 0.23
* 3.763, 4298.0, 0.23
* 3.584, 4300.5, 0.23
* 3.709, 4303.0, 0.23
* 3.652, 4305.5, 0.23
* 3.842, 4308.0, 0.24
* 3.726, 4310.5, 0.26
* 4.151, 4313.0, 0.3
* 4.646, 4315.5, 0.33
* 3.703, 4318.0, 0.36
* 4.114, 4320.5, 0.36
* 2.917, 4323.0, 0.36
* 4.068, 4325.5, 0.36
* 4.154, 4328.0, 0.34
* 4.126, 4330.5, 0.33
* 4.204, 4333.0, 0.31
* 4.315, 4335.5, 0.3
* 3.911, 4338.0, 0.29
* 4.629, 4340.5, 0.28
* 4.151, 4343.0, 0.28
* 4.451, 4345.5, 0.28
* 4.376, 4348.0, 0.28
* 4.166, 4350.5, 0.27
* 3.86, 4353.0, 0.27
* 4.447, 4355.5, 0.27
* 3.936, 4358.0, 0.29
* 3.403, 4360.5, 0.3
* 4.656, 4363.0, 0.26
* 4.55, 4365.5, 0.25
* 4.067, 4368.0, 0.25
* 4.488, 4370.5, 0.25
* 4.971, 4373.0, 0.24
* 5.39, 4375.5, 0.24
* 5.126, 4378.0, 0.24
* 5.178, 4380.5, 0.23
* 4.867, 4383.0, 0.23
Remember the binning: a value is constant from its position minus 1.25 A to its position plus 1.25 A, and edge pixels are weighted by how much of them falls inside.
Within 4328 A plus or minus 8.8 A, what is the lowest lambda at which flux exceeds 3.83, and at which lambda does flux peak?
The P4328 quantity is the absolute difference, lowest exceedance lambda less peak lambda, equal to 15 A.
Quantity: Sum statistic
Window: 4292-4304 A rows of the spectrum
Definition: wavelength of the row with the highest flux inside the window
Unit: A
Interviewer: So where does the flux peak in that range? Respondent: 4298.0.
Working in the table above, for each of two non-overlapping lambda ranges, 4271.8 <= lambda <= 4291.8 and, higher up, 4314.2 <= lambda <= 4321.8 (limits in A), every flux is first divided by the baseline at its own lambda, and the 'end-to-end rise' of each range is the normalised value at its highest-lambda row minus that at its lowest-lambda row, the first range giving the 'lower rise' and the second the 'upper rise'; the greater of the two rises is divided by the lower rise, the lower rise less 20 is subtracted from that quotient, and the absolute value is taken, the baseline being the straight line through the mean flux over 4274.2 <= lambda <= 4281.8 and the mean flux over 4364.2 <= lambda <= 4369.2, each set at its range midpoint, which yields 21.0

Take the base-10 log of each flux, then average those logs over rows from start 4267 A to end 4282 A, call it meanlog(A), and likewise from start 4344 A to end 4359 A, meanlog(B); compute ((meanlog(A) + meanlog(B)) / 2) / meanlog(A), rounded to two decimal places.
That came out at 1.07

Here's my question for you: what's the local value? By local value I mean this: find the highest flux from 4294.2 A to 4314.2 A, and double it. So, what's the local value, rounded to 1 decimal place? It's 8.3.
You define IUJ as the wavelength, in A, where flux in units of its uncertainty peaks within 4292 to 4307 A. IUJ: 4298.0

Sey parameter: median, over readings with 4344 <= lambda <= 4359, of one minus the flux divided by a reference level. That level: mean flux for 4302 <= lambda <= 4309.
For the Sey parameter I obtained -0.14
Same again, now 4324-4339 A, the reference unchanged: -0.11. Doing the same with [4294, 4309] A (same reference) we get 0.01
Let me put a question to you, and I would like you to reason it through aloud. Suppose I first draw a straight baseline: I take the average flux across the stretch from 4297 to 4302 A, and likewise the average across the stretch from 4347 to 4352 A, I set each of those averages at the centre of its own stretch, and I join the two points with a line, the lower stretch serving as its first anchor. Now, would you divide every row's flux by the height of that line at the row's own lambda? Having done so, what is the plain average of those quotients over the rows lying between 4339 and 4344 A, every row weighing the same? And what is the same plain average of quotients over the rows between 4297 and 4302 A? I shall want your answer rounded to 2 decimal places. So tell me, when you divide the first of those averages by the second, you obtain 1.05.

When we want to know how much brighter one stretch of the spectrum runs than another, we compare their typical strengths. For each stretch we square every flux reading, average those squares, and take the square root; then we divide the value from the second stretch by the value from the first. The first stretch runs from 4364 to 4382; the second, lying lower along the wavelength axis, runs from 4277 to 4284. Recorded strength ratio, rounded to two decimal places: 0.72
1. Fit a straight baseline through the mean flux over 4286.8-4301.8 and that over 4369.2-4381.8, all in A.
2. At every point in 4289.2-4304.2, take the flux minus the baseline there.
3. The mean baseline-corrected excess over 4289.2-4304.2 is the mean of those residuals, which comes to 0.0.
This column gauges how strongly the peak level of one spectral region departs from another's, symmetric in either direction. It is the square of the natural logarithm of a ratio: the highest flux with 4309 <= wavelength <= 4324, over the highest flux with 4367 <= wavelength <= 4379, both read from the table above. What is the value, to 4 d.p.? 0.0221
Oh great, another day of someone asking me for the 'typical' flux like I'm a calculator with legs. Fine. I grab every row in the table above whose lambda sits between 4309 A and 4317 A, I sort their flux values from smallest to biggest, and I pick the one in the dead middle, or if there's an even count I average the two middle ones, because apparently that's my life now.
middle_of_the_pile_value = 4.2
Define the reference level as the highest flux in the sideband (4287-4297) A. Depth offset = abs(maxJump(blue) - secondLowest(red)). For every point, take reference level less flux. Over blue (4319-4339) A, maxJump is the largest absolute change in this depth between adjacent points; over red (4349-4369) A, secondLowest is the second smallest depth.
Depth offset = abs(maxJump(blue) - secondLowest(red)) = 1.9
